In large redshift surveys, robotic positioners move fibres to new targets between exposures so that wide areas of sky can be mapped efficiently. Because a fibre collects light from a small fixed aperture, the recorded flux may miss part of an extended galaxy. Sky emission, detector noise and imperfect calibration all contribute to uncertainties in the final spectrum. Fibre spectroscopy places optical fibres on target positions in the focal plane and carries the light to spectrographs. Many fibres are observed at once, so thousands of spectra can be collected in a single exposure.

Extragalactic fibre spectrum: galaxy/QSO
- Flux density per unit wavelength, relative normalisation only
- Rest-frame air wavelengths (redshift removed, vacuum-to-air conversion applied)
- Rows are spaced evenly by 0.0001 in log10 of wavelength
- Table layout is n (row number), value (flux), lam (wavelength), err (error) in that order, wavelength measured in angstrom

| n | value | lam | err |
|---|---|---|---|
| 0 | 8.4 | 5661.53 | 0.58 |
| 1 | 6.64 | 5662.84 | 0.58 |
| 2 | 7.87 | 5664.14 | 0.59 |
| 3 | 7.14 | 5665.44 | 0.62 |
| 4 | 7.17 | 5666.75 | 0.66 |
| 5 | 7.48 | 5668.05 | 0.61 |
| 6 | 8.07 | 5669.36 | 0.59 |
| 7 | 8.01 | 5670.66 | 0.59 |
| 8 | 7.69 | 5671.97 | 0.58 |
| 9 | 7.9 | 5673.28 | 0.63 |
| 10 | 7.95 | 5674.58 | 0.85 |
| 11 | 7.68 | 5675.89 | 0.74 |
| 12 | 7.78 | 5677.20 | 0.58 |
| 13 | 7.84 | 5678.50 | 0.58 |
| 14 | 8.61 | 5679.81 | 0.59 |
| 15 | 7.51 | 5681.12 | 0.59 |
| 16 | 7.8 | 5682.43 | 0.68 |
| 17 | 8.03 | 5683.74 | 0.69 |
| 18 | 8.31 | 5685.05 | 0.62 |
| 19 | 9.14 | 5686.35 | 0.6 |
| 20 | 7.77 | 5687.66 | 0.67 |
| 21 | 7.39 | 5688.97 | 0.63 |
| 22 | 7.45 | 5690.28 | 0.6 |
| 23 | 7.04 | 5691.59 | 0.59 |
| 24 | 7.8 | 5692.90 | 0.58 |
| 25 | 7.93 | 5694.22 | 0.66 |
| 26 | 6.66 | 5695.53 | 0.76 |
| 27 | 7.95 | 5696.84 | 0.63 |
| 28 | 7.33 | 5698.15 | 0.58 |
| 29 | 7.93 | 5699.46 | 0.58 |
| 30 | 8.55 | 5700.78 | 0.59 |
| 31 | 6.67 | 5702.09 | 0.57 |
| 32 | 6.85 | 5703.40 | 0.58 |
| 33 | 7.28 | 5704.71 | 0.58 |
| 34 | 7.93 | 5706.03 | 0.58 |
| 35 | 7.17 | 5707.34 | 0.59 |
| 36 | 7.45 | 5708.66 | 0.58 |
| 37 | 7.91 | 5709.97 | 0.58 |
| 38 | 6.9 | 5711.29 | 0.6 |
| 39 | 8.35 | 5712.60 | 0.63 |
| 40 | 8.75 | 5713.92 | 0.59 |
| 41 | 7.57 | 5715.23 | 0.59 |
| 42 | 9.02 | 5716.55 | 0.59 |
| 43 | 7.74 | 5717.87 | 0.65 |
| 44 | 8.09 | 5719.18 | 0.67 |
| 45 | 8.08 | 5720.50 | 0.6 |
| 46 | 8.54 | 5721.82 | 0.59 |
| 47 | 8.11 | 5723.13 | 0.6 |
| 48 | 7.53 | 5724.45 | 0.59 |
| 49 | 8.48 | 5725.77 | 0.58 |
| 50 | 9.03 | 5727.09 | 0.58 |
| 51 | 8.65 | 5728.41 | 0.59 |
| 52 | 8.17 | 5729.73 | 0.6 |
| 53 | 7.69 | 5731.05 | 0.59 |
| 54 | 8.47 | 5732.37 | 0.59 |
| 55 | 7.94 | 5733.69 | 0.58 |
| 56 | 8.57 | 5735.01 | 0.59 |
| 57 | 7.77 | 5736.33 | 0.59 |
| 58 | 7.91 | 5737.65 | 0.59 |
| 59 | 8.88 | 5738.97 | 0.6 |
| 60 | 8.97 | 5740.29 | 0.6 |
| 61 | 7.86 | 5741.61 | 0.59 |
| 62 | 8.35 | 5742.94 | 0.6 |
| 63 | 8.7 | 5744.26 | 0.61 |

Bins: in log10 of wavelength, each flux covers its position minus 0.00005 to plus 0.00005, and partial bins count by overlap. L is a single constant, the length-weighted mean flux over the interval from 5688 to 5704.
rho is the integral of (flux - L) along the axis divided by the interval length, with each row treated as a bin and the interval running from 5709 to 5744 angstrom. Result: 0.73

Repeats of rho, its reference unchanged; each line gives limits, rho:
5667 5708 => 0.25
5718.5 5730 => 0.83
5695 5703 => 0.04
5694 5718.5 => 0.21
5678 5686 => 0.59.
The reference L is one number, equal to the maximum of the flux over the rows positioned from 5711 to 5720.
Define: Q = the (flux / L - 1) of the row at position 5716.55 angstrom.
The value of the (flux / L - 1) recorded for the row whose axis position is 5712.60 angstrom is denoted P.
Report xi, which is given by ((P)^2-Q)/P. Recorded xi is -0.1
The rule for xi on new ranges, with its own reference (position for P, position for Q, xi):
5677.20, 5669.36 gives -0.9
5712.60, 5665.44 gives -2.9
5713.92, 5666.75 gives -6.9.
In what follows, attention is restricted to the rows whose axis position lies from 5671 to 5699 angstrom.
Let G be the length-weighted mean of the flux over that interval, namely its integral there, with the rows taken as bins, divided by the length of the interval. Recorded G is 7.79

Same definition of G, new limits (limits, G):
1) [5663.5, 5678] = 7.71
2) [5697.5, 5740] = 7.99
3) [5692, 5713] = 7.52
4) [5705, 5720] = 7.88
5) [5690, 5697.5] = 7.47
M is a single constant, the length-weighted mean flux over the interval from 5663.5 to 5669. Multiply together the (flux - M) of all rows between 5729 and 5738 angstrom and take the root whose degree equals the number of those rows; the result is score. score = 0.55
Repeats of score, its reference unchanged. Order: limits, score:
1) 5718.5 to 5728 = 0.63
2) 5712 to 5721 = 0.60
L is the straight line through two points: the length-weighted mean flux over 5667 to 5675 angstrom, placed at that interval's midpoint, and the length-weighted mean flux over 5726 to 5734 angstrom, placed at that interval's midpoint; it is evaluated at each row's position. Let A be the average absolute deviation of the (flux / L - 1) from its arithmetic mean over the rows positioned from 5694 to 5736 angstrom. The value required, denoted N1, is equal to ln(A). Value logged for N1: -2.82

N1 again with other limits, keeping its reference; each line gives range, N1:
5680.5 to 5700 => -2.97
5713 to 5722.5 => -2.92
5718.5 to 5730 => -3.24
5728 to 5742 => -3.03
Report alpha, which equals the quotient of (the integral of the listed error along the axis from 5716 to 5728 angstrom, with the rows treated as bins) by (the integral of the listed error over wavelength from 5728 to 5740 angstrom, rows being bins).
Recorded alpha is 1.0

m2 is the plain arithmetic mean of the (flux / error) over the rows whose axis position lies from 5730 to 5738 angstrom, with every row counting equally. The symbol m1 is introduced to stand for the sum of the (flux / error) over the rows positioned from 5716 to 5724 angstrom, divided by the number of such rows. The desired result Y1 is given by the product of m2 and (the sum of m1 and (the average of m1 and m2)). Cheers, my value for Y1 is 370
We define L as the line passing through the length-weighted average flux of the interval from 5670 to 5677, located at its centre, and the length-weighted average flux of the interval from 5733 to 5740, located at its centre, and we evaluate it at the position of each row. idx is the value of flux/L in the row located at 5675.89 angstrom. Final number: 0.98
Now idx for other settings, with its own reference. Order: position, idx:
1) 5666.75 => 0.92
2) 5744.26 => 1.05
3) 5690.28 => 0.94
